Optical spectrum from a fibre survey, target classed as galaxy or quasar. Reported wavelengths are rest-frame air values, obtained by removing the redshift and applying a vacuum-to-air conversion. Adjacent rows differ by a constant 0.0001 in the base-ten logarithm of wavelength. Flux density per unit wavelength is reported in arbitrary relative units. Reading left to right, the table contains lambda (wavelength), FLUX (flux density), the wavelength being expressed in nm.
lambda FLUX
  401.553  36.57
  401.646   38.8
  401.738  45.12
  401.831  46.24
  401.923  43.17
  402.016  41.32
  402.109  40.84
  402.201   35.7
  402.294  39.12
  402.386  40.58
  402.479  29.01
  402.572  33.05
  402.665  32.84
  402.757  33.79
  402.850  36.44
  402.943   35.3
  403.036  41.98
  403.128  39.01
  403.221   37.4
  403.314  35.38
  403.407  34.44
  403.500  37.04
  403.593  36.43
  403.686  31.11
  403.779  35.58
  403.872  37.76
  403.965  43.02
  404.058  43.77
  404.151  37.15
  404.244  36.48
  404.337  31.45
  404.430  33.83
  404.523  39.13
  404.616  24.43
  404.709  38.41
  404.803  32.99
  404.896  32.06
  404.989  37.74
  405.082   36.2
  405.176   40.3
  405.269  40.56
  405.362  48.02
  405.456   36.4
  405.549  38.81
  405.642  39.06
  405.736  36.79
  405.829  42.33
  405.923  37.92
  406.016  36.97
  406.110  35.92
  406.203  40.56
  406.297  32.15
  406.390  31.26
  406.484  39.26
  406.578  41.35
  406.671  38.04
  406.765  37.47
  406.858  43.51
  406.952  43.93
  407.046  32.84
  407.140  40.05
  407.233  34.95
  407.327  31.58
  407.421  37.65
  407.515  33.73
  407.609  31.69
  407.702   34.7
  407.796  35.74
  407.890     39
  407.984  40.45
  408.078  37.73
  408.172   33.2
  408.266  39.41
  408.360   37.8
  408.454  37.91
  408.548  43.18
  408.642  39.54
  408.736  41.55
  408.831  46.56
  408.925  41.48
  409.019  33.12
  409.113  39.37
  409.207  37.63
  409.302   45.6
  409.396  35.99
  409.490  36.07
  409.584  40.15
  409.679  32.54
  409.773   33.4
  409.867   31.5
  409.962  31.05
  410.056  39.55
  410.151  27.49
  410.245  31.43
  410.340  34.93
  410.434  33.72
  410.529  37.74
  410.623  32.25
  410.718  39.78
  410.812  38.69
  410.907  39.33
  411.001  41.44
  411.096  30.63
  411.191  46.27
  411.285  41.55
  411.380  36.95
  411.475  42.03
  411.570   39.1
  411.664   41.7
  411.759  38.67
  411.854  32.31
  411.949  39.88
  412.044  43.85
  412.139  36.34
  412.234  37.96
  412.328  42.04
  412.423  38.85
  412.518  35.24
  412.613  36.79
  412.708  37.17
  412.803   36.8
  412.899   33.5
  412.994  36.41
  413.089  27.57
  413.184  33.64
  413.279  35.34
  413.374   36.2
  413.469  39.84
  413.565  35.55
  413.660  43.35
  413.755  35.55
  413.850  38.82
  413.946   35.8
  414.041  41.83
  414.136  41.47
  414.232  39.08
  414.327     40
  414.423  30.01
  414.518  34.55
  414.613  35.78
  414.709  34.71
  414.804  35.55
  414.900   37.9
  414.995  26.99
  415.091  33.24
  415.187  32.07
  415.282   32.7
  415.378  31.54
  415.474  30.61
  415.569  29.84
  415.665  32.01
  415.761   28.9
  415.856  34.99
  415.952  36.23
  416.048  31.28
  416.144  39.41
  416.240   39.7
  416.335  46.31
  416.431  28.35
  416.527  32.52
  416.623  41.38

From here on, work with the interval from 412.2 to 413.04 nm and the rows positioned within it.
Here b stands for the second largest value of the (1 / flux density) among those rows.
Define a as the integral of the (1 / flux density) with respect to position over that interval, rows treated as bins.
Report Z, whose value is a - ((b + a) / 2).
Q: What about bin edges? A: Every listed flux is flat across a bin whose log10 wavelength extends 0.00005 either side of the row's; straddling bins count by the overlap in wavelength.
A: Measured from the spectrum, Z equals -0.0029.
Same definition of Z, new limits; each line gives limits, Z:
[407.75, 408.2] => -0.0079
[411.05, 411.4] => -0.0089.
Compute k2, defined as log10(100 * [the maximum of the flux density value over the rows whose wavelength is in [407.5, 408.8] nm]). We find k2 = 3.64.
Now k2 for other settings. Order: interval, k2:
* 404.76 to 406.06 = 3.68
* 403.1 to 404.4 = 3.64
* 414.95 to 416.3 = 3.60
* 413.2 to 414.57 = 3.64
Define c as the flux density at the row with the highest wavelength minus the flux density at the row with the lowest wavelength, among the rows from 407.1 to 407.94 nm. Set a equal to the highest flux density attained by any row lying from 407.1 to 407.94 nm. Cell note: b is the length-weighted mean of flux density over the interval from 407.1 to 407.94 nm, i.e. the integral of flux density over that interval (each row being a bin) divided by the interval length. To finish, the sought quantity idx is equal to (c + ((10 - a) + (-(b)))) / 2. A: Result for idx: -33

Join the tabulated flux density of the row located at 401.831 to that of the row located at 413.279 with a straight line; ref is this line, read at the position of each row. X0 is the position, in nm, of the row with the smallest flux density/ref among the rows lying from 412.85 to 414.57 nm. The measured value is 413.089 nm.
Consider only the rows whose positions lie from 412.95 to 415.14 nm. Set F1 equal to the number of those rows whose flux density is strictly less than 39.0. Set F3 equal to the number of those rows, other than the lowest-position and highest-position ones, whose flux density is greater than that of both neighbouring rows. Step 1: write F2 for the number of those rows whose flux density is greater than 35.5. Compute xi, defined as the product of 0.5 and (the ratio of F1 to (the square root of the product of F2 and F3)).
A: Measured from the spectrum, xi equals 0.8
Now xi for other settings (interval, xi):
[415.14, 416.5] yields 1.4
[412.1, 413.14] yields 1.0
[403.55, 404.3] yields 1.1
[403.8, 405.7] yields 0.8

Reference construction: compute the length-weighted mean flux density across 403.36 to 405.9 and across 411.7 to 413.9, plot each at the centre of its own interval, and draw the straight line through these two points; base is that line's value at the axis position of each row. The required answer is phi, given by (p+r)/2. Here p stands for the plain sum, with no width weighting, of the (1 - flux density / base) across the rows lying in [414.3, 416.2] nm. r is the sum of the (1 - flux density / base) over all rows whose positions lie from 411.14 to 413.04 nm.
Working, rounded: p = 1.9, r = -0.9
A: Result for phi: 0.5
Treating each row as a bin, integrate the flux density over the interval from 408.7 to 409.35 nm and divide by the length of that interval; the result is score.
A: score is 40.7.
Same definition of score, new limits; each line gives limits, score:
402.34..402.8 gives 33.9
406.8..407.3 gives 38.7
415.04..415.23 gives 32.4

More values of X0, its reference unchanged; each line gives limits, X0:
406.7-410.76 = 410.151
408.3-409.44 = 409.019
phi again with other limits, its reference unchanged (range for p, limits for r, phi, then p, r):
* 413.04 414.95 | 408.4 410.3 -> 0.1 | 0.2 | -0.1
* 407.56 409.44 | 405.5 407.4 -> -0.6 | -0.8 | -0.4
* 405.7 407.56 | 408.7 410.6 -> 0.0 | -0.2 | 0.3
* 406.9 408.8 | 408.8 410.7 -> 0.2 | -0.1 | 0.5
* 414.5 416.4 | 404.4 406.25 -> 0.7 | 1.5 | -0.2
